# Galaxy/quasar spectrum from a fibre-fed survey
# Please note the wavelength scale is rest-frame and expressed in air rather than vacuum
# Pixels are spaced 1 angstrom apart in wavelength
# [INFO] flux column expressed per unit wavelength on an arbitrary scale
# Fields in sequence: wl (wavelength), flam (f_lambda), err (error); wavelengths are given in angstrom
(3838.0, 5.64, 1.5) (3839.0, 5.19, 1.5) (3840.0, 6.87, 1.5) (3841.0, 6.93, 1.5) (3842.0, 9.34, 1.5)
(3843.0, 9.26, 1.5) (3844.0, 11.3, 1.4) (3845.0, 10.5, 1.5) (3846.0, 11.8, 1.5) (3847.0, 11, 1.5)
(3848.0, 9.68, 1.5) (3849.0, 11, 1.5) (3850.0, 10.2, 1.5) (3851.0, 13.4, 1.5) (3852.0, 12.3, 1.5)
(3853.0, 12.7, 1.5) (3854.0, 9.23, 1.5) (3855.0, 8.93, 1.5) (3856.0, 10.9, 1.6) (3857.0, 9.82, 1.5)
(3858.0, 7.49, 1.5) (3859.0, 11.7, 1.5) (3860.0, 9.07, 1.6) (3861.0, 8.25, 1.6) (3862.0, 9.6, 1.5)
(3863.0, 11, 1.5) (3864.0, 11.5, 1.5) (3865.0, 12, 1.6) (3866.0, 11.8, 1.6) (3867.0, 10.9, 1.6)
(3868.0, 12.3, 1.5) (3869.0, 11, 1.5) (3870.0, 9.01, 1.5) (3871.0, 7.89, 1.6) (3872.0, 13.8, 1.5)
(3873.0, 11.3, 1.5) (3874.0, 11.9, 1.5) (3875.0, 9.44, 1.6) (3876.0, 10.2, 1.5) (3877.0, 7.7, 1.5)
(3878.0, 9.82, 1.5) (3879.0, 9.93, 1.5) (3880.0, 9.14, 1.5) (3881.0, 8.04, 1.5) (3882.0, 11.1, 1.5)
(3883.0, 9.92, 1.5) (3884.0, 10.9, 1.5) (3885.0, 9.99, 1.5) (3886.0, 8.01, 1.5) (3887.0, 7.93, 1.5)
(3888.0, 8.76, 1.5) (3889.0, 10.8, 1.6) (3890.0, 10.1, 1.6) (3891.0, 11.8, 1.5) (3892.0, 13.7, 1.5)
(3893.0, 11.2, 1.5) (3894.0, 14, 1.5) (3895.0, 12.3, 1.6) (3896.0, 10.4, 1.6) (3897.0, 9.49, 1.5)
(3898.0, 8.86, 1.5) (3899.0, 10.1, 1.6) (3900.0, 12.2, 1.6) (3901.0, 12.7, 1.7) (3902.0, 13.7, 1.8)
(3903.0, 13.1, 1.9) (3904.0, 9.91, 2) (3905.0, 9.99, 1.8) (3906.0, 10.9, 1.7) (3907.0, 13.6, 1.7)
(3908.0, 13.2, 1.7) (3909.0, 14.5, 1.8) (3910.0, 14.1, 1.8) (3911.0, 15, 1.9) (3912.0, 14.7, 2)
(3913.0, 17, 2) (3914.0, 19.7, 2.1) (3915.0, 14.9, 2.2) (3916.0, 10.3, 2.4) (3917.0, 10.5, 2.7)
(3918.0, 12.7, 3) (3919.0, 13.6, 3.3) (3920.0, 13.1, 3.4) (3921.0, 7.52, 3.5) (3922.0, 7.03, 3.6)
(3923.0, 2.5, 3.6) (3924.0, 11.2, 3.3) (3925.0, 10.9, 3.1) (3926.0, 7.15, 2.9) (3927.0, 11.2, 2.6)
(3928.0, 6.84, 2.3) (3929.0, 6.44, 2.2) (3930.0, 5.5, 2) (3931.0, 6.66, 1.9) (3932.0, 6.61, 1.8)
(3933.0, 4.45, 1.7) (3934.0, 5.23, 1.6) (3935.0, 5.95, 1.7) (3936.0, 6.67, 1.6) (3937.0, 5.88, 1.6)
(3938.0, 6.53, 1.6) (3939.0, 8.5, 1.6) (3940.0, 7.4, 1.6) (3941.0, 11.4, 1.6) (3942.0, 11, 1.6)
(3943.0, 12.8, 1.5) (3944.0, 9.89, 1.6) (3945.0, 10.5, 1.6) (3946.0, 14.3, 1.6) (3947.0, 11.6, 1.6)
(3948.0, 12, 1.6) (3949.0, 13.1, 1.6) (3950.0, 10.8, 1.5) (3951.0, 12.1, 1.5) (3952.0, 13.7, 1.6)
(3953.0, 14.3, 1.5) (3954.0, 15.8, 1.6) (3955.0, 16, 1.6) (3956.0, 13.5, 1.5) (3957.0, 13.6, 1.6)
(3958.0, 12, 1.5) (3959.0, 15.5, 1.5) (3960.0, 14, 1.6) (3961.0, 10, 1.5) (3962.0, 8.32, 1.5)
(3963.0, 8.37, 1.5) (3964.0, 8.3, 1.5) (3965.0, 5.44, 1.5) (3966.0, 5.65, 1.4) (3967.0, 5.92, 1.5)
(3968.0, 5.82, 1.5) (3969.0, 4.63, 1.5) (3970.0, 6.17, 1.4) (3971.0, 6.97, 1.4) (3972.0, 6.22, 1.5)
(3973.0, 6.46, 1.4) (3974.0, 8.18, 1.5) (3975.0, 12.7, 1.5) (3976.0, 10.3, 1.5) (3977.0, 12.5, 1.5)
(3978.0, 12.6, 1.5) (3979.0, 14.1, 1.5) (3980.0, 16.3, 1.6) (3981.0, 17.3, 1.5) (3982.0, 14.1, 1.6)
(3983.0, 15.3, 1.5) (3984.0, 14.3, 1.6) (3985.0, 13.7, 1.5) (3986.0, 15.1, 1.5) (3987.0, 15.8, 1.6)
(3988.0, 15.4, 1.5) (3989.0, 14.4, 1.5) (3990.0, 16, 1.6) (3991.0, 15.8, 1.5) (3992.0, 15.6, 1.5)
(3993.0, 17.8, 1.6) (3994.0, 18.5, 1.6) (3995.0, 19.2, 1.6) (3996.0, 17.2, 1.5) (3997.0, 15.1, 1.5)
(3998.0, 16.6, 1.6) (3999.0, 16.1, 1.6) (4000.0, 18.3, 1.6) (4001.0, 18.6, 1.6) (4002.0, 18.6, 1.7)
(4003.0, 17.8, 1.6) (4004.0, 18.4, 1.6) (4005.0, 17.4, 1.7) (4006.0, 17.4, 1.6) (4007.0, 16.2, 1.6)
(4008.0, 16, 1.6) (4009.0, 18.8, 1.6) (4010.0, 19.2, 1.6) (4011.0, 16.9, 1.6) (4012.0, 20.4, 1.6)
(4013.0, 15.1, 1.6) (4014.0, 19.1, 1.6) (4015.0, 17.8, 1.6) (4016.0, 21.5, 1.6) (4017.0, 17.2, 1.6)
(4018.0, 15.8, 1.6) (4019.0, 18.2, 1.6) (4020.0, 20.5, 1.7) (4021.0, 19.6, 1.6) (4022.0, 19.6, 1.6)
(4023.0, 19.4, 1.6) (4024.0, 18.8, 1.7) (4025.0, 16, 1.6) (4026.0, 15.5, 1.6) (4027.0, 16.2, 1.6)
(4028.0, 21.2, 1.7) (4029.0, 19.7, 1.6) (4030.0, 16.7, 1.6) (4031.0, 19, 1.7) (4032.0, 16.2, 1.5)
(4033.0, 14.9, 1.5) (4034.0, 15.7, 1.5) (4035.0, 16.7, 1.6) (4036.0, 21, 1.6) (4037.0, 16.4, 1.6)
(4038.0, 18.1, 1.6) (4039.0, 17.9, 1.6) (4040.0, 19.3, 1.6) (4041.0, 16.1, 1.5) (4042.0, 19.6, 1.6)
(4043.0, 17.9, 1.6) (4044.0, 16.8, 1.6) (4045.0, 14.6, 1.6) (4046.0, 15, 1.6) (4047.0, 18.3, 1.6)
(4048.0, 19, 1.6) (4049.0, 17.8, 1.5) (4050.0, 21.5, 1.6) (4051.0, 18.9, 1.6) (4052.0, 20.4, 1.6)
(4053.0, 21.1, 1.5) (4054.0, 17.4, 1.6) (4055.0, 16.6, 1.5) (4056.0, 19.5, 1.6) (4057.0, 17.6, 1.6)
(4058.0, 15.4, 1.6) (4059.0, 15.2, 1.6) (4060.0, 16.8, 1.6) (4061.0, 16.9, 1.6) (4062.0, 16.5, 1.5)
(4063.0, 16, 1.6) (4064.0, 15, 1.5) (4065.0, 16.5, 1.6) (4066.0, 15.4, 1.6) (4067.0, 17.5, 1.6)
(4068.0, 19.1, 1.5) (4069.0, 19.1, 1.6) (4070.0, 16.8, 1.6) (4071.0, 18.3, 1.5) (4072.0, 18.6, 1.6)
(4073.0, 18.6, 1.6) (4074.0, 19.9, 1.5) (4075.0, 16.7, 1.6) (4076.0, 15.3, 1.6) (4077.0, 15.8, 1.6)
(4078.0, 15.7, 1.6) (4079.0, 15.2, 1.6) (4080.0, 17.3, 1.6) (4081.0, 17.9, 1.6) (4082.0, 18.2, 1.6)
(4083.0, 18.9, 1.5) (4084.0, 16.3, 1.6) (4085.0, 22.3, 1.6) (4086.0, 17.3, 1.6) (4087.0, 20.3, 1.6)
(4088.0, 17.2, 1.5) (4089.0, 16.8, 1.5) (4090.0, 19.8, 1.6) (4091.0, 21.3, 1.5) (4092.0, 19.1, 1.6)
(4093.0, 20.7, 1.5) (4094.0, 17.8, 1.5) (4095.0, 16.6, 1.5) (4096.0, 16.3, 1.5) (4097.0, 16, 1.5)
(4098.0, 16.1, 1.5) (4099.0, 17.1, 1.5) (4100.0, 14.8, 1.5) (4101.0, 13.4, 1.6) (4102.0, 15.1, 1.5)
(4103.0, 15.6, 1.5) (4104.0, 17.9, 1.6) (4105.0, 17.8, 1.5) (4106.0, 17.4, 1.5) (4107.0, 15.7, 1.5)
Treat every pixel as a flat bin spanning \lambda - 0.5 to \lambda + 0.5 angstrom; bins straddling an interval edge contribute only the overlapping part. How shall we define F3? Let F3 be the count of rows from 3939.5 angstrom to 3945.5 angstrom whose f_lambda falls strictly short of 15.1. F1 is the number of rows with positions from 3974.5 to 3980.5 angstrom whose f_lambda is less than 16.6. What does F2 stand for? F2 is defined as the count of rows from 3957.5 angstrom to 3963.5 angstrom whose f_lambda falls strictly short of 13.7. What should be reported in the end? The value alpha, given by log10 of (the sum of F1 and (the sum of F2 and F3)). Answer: 1.20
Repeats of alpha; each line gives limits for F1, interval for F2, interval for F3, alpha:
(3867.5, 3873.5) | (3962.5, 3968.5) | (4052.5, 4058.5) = 1.08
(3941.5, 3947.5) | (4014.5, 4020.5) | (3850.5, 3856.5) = 1.08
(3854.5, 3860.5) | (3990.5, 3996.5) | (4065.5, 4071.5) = 0.78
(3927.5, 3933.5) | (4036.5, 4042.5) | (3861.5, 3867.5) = 1.08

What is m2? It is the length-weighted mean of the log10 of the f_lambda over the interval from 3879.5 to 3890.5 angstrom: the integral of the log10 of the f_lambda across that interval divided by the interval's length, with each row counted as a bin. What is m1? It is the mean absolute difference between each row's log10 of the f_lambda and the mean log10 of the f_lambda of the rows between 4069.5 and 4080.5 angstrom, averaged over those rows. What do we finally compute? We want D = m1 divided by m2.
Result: 0.034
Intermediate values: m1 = 0.033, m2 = 0.98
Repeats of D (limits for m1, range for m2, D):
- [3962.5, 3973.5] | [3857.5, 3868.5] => 0.055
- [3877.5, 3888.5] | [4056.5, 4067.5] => 0.036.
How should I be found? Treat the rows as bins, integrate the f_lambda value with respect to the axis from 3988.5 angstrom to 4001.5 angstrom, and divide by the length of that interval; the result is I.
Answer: 16.9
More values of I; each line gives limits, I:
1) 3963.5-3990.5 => 11.1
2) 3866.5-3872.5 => 10.8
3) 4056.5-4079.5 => 16.9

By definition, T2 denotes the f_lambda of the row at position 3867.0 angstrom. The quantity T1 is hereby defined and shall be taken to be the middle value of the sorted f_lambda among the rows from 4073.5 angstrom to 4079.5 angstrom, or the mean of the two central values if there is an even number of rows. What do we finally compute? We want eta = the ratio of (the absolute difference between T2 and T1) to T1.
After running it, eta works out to 0.31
